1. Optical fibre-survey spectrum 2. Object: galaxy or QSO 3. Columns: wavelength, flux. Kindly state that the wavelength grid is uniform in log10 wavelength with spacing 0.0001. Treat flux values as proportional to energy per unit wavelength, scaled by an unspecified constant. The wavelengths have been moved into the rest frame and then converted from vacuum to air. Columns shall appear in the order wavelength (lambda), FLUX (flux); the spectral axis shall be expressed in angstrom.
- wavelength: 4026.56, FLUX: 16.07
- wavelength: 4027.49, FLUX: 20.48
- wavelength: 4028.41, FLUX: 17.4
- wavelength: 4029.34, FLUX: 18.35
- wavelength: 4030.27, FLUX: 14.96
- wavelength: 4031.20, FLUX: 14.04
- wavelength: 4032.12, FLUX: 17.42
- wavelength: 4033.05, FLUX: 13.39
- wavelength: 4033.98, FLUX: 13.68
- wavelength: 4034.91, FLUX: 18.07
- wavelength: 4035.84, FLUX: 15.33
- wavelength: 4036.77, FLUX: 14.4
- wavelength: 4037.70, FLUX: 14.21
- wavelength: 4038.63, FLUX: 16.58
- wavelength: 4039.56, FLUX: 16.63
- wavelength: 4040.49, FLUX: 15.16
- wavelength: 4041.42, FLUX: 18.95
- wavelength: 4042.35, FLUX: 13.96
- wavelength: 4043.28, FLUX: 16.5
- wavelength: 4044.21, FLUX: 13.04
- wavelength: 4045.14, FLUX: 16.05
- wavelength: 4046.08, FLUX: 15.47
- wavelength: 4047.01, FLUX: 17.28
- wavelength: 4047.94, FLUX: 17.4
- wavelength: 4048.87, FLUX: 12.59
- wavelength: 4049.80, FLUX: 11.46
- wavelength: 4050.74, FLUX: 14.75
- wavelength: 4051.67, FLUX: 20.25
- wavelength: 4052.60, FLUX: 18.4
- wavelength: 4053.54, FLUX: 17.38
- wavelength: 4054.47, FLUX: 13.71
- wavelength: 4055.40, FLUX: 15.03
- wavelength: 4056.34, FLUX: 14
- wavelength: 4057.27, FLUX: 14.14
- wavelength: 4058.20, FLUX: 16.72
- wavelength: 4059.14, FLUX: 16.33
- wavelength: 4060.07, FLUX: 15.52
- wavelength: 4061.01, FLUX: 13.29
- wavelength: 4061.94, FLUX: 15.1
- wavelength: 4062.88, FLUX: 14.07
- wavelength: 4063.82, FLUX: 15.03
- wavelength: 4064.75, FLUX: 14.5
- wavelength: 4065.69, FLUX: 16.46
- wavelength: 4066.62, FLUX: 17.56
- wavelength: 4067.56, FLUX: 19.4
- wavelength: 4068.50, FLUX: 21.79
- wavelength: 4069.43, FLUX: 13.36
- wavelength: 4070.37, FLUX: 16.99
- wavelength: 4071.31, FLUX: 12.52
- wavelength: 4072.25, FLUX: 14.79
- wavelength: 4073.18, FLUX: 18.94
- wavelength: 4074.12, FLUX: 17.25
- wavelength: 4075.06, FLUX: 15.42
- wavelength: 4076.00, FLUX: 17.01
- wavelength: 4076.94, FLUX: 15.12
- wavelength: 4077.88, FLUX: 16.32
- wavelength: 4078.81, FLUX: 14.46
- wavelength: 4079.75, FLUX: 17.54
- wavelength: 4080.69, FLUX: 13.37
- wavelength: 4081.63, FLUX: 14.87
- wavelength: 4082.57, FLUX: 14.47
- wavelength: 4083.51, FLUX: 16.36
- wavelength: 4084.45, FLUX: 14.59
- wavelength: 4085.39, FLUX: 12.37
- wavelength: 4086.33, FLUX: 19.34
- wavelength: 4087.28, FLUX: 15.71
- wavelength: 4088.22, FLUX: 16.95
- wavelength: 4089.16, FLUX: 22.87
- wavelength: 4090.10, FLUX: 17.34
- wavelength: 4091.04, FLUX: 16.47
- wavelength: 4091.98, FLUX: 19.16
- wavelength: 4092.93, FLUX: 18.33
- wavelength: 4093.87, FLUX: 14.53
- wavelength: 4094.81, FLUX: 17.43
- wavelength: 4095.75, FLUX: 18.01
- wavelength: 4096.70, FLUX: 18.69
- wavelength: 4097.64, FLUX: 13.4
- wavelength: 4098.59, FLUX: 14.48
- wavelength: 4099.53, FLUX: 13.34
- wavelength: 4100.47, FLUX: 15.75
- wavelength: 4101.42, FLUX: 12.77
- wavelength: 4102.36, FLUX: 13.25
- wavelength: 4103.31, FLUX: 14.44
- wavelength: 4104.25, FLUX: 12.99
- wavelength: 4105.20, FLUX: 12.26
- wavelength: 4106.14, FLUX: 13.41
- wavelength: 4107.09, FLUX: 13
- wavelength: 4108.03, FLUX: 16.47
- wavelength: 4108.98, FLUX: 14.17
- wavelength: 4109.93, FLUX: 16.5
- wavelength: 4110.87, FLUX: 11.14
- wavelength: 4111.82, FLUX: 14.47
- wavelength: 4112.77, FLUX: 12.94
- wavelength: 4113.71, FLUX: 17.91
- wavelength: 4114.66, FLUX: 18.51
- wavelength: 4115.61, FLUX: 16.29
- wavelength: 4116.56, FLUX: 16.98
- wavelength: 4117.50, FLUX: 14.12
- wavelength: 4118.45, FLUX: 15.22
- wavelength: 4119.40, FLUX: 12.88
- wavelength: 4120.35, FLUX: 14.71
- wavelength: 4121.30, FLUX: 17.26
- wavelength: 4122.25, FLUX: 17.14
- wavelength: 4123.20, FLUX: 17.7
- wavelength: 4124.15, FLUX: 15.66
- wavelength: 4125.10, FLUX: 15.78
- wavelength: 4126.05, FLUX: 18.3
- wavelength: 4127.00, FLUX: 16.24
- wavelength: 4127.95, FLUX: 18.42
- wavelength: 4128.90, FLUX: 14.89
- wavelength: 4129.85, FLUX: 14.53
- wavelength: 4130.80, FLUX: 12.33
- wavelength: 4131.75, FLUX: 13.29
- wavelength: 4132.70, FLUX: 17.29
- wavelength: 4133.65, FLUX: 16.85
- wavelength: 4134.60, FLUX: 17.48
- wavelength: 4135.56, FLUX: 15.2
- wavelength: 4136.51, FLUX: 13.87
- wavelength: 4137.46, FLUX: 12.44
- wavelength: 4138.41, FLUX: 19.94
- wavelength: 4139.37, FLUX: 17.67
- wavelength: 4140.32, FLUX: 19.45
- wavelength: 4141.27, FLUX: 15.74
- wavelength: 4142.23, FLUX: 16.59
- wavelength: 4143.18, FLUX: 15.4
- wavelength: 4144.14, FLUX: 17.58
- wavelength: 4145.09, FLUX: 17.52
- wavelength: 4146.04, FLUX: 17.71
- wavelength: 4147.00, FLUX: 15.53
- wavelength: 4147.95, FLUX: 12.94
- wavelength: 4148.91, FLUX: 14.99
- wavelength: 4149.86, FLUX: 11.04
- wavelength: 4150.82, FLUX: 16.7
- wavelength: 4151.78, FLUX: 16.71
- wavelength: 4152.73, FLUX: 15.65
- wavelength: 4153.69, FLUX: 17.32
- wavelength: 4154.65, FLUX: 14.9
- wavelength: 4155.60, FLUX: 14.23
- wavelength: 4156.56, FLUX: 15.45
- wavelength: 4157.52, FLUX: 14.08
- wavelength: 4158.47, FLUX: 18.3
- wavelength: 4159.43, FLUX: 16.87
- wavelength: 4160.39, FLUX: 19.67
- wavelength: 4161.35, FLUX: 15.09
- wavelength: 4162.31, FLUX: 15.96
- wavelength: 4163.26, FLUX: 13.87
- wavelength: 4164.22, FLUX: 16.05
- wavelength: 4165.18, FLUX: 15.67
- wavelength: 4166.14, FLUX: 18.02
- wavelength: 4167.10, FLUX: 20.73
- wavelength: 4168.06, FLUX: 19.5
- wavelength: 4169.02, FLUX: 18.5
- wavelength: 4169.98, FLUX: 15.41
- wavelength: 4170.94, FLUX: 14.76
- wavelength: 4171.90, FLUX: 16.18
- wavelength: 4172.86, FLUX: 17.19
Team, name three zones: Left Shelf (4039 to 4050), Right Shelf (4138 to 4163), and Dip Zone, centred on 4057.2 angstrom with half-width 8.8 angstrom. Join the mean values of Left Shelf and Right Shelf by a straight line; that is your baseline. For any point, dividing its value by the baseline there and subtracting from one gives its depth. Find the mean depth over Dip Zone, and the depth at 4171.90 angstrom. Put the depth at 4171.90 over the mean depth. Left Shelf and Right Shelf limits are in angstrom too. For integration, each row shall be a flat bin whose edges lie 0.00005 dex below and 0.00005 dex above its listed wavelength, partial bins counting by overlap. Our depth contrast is 1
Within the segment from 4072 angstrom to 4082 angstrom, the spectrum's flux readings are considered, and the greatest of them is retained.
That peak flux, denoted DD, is 18.94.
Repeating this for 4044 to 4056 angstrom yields 20.25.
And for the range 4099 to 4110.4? 16.5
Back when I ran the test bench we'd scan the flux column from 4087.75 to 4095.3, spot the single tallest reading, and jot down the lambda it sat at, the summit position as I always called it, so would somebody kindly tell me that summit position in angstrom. 4089.16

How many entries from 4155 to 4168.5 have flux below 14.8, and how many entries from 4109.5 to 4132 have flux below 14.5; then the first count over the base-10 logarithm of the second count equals 3.5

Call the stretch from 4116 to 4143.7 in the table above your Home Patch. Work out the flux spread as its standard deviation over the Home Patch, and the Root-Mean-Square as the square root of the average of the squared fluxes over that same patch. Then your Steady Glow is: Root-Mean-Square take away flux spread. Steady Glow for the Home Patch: 14.1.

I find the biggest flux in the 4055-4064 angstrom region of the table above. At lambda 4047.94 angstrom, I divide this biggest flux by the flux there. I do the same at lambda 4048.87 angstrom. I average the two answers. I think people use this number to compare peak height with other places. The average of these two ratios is 1.14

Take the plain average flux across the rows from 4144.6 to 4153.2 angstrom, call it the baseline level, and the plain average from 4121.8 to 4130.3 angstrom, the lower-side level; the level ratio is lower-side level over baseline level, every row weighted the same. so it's 1.07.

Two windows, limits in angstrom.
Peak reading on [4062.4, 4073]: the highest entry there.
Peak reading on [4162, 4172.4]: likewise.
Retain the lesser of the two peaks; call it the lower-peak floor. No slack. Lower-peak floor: 20.7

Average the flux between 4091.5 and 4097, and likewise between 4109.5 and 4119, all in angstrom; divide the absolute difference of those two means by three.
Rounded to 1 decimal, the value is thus 0.8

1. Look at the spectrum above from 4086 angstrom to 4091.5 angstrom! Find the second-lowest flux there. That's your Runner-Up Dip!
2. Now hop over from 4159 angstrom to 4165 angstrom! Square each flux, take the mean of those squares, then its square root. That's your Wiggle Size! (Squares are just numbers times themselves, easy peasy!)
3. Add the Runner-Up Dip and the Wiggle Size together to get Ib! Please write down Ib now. 32.8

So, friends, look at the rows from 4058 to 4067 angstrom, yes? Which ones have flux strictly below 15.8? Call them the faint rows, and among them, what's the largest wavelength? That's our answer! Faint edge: 4064.75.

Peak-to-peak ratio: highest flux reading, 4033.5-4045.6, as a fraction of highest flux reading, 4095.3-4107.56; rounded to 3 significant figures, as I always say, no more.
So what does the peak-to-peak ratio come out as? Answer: 1.01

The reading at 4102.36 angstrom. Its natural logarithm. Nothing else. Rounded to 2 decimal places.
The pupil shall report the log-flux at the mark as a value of 2.58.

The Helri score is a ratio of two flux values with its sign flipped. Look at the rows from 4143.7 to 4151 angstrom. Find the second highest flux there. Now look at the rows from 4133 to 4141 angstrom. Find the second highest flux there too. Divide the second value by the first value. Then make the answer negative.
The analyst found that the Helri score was -1.11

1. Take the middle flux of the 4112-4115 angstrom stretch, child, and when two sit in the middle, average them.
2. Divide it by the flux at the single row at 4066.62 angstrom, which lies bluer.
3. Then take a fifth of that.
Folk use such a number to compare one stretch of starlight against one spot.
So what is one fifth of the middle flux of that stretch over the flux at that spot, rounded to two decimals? 0.20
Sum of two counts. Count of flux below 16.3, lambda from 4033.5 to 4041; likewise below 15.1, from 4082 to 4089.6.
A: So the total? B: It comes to 8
